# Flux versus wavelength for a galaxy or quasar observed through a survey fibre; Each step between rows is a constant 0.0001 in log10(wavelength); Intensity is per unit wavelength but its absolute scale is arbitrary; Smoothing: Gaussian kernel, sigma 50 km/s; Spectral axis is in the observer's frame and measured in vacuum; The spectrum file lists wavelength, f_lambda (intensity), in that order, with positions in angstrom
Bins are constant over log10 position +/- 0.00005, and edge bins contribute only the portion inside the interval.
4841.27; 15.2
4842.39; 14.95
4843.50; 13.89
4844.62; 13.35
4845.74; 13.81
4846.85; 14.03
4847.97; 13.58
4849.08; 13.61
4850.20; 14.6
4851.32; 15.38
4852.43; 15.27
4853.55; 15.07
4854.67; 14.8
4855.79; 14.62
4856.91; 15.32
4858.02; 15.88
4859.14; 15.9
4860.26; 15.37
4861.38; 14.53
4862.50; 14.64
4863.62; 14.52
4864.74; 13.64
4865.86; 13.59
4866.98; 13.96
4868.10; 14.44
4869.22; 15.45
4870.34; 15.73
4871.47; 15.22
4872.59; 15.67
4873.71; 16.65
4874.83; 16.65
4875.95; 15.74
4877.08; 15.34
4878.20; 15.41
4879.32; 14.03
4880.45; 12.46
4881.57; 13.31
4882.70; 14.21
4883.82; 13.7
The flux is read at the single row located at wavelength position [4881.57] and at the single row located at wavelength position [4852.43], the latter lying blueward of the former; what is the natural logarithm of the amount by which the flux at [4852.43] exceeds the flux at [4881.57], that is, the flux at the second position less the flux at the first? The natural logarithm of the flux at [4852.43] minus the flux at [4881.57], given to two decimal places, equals 0.67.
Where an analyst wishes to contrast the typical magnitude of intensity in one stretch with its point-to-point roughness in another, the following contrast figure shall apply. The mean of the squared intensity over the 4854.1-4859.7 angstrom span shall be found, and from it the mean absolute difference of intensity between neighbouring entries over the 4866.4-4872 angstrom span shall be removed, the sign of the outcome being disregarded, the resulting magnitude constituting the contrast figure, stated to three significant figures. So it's 234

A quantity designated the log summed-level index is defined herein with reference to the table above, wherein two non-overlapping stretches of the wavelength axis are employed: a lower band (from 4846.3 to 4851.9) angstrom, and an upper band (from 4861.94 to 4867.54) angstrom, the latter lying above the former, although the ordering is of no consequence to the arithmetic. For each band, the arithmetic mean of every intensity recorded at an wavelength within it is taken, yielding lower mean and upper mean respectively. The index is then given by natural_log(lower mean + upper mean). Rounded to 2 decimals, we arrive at 3.34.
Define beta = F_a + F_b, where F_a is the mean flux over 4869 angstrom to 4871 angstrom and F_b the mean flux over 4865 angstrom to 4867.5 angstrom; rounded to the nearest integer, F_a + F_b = 29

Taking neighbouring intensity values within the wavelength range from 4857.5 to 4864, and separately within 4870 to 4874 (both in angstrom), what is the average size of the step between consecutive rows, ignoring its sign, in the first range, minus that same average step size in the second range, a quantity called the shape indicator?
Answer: -0.32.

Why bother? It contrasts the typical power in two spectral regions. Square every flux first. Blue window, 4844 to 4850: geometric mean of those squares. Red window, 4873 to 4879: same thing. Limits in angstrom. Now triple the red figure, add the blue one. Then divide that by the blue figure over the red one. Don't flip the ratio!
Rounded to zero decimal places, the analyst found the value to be 1292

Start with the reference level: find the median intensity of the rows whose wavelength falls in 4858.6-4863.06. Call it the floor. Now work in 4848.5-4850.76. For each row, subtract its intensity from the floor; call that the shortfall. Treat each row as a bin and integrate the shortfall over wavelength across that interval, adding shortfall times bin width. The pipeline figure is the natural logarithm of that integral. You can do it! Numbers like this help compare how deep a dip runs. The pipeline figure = 0.7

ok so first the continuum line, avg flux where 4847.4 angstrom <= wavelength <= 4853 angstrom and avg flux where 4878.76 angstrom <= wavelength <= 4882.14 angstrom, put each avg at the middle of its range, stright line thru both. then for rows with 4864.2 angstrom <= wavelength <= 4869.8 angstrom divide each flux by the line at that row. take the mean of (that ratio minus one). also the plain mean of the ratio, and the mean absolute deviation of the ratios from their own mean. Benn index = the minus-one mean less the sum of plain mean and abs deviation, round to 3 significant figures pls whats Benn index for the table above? -1.05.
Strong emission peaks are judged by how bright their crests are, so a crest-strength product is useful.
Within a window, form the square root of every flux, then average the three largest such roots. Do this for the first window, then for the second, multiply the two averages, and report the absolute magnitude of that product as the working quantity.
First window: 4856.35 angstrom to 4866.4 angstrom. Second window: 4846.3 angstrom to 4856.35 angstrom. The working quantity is 15.5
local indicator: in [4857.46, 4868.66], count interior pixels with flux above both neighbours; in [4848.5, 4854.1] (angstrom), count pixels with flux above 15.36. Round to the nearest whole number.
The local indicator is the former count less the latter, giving 1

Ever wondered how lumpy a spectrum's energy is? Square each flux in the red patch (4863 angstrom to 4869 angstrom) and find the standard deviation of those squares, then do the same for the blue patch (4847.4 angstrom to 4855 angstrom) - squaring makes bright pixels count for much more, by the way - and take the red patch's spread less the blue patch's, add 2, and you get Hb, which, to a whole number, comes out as -7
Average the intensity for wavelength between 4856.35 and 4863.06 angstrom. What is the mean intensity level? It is 15.3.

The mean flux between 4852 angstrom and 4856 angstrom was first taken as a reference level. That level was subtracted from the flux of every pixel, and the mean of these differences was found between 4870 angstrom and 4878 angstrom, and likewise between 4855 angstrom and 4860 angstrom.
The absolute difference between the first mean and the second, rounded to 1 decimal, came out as 0.4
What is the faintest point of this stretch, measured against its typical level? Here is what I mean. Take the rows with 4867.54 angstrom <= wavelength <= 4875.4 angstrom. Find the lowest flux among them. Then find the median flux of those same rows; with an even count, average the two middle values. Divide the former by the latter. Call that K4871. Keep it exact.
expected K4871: 0.92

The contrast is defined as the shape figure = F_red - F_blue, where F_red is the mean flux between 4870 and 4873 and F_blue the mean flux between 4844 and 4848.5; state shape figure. 1.8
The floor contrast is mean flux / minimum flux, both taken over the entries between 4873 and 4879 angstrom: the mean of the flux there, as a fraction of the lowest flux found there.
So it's 1.04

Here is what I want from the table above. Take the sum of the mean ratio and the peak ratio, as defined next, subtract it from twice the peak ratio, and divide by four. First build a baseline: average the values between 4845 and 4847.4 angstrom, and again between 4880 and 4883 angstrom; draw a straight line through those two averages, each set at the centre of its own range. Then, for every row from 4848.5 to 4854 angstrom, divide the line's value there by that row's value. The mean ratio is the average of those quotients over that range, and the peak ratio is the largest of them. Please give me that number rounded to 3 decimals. 0.020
